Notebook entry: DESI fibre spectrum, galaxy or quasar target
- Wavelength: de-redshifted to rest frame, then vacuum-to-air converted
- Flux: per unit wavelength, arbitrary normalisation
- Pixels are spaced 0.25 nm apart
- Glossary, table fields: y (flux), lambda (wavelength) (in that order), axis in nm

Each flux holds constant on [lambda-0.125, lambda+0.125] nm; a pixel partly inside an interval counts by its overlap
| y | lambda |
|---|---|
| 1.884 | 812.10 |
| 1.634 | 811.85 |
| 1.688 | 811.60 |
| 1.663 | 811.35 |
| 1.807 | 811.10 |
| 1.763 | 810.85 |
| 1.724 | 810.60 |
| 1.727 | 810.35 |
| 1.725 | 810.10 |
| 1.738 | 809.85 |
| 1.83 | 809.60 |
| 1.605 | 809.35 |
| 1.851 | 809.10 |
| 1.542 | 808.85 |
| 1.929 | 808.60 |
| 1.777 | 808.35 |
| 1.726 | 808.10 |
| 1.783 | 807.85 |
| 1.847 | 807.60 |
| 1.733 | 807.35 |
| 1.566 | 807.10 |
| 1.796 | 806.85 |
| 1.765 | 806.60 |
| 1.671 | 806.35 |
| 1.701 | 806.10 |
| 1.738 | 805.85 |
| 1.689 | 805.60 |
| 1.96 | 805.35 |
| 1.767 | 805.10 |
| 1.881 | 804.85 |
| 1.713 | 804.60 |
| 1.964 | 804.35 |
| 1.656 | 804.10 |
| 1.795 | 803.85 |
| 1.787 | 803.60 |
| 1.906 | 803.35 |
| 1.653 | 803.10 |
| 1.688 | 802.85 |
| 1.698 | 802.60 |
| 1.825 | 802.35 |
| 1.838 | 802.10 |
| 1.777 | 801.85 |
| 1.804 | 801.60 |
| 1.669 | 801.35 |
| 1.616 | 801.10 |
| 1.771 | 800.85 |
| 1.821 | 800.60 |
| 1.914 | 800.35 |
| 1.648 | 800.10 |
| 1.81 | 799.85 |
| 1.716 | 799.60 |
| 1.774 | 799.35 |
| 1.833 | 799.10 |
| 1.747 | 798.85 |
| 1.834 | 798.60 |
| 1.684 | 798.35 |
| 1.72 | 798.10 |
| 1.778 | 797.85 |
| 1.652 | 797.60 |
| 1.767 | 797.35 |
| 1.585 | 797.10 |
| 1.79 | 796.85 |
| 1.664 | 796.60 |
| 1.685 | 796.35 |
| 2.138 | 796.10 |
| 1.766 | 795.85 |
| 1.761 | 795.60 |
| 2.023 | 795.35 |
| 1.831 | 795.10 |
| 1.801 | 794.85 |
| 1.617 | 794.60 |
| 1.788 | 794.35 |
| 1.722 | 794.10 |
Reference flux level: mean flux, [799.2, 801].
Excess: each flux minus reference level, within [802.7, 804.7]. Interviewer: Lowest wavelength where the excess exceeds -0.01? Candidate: 803.35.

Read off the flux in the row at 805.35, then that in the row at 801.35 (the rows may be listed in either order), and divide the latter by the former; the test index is 0.85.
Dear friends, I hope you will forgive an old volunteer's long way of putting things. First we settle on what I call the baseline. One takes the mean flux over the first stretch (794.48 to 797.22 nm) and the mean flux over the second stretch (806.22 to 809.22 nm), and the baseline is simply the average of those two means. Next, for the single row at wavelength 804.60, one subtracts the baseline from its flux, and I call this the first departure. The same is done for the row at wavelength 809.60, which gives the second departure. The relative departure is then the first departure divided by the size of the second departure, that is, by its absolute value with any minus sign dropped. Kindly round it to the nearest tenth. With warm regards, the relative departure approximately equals -0.9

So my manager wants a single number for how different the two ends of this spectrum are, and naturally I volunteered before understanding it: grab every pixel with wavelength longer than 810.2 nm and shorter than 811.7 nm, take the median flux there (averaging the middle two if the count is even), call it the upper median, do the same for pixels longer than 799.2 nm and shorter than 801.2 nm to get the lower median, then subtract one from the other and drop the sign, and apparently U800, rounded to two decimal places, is 0.05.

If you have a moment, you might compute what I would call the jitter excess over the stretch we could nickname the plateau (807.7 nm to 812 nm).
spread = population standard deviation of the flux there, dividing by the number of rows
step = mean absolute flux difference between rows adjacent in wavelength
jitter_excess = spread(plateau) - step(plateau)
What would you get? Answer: -0.024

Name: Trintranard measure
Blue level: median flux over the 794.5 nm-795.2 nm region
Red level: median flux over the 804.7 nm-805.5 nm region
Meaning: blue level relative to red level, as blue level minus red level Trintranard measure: -0.08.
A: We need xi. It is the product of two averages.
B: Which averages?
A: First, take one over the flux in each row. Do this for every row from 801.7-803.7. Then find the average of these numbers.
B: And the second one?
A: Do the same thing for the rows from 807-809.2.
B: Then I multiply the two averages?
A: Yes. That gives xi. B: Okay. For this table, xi 0.325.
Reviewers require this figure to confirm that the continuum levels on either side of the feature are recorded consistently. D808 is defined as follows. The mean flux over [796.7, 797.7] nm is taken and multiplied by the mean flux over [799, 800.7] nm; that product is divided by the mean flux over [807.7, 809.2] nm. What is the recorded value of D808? 1.72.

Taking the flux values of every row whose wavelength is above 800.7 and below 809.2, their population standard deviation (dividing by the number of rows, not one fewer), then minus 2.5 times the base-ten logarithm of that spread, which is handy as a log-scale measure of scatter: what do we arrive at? 2.49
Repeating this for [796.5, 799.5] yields 2.84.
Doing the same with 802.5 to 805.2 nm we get 2.49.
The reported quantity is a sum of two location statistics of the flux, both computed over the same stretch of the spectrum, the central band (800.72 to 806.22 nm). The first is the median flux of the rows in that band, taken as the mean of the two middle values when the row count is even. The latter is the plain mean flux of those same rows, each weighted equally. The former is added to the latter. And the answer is 3.54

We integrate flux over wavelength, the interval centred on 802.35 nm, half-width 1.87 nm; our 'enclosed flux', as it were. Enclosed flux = 6.6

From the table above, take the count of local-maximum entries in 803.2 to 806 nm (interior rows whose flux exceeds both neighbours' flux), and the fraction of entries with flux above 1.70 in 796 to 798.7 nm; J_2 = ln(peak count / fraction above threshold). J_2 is 1.99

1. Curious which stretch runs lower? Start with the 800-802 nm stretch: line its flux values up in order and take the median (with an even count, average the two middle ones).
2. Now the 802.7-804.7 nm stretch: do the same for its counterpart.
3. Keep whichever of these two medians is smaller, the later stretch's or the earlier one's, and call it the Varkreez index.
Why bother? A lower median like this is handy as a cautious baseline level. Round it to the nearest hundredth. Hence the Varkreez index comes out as 1.75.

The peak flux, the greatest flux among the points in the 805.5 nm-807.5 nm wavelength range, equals 1.796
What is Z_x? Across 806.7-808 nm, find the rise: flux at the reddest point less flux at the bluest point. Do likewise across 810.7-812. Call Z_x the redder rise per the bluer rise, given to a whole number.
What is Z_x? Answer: 10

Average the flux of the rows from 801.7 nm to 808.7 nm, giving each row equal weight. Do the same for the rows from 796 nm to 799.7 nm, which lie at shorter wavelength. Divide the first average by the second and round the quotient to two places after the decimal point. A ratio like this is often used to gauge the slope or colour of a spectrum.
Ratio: 1.01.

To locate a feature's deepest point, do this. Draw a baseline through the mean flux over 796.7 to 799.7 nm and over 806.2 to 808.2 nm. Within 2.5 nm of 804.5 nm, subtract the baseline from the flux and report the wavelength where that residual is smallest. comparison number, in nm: 803.10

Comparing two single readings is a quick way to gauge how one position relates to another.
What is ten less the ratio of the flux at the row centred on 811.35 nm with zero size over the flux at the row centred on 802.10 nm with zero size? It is 9.10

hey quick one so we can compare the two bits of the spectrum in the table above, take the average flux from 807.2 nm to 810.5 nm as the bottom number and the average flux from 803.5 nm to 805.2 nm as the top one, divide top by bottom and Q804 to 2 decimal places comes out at 1.02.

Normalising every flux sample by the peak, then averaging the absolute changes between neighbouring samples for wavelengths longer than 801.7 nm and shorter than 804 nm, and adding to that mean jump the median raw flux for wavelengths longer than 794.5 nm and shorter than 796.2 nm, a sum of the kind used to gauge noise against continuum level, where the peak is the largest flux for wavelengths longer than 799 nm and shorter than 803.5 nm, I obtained 1.84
